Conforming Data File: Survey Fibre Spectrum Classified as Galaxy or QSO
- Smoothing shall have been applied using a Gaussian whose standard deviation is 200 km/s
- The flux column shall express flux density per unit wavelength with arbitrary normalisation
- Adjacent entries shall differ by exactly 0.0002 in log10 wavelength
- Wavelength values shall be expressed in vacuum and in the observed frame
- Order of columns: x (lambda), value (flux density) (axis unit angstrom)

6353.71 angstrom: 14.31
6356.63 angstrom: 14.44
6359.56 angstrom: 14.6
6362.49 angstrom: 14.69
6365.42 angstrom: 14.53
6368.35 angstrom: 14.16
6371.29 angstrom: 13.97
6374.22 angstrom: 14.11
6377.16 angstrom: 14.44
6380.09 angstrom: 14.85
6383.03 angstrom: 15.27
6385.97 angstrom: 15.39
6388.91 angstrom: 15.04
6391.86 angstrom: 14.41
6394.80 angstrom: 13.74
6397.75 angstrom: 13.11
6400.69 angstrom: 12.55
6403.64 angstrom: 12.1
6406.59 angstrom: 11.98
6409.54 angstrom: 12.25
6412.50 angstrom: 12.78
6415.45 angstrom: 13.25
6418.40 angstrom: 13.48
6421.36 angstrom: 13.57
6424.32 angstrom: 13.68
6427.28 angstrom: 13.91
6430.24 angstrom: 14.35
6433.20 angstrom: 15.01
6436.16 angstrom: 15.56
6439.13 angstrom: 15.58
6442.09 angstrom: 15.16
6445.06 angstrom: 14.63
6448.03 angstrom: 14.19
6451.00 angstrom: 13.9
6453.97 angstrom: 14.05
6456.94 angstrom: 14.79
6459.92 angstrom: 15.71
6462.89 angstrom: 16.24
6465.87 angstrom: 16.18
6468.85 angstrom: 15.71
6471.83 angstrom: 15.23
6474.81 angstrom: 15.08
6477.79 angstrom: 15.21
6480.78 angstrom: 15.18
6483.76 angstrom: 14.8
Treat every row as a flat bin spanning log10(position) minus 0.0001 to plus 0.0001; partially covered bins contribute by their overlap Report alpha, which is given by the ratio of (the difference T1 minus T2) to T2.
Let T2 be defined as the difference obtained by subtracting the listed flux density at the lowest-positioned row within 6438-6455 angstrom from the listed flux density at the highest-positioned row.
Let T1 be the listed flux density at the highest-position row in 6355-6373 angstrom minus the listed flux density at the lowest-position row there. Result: -0.7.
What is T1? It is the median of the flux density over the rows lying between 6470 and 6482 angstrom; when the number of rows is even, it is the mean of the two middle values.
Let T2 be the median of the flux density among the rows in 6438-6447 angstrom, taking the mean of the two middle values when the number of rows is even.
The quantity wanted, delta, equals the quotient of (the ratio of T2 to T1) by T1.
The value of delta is 0.066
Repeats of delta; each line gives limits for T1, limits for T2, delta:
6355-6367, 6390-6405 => 0.062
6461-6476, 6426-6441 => 0.061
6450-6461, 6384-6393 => 0.072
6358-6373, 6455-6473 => 0.074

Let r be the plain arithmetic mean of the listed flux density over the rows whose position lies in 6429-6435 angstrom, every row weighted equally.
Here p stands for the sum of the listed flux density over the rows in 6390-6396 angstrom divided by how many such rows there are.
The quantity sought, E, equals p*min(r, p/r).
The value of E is 13.5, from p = 14.1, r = 14.7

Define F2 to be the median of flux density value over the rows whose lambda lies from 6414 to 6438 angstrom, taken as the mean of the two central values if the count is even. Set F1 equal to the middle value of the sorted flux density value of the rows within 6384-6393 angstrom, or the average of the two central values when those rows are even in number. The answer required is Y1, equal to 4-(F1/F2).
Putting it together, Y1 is 2.91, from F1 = 15.0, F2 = 13.8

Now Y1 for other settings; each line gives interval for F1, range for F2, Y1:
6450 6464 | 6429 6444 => 3.02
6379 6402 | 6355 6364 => 3.00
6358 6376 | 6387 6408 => 2.91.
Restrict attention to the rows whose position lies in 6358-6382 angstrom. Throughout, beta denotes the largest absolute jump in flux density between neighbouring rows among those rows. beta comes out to 0.41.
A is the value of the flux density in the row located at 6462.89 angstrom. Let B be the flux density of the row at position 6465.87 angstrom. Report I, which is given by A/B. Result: 1.00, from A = 16.24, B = 16.18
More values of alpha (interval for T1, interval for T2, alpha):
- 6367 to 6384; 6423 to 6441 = -0.4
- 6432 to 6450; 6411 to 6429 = -1.7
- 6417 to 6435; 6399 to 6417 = 1.2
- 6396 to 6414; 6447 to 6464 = -1.2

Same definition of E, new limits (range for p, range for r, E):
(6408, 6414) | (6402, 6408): 13.0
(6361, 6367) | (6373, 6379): 15.0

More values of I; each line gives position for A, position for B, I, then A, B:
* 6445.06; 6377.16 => 1.01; 14.63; 14.44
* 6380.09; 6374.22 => 1.05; 14.85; 14.11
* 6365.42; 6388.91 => 0.97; 14.53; 15.04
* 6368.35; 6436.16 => 0.91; 14.16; 15.56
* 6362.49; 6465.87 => 0.91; 14.69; 16.18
